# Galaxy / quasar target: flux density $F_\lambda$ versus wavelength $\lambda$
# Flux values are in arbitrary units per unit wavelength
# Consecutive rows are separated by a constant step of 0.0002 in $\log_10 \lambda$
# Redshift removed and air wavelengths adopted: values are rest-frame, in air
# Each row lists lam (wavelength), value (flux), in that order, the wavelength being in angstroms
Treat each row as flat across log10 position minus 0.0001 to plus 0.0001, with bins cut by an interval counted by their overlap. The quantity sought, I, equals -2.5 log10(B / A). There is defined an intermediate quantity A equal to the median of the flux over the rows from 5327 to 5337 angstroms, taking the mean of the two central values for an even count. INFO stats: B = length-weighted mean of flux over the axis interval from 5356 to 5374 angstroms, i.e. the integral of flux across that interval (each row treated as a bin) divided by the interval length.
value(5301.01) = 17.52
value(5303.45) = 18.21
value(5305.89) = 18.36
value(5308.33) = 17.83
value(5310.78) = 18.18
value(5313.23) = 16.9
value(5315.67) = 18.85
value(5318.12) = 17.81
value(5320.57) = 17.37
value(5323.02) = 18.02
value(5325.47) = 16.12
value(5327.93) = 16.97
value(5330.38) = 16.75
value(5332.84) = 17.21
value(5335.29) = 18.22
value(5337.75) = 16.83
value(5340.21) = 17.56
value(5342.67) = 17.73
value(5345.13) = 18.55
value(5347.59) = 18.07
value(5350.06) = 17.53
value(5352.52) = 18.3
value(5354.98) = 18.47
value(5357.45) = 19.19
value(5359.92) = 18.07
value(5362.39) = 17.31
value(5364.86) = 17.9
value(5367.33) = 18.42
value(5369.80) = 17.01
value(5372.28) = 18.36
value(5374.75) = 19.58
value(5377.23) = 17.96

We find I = -0.06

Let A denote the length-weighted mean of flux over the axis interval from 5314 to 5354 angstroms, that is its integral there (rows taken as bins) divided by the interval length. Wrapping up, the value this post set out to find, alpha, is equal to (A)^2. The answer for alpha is 310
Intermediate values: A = 17.6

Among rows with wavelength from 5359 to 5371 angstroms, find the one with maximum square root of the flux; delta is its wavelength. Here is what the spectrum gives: 5367.33 angstroms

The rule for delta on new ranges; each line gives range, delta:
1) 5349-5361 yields 5357.45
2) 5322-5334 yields 5323.02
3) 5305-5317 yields 5315.67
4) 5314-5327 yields 5315.67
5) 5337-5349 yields 5345.13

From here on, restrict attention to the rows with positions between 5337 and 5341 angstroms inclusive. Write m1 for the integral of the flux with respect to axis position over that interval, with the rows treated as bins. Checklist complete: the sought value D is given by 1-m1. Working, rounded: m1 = 69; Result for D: -68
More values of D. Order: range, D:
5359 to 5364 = -87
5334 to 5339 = -87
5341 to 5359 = -327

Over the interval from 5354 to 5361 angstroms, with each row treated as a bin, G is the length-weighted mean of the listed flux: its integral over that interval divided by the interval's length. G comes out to 18.6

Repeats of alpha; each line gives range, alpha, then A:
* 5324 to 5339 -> 290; 17.0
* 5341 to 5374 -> 327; 18.1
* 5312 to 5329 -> 304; 17.4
